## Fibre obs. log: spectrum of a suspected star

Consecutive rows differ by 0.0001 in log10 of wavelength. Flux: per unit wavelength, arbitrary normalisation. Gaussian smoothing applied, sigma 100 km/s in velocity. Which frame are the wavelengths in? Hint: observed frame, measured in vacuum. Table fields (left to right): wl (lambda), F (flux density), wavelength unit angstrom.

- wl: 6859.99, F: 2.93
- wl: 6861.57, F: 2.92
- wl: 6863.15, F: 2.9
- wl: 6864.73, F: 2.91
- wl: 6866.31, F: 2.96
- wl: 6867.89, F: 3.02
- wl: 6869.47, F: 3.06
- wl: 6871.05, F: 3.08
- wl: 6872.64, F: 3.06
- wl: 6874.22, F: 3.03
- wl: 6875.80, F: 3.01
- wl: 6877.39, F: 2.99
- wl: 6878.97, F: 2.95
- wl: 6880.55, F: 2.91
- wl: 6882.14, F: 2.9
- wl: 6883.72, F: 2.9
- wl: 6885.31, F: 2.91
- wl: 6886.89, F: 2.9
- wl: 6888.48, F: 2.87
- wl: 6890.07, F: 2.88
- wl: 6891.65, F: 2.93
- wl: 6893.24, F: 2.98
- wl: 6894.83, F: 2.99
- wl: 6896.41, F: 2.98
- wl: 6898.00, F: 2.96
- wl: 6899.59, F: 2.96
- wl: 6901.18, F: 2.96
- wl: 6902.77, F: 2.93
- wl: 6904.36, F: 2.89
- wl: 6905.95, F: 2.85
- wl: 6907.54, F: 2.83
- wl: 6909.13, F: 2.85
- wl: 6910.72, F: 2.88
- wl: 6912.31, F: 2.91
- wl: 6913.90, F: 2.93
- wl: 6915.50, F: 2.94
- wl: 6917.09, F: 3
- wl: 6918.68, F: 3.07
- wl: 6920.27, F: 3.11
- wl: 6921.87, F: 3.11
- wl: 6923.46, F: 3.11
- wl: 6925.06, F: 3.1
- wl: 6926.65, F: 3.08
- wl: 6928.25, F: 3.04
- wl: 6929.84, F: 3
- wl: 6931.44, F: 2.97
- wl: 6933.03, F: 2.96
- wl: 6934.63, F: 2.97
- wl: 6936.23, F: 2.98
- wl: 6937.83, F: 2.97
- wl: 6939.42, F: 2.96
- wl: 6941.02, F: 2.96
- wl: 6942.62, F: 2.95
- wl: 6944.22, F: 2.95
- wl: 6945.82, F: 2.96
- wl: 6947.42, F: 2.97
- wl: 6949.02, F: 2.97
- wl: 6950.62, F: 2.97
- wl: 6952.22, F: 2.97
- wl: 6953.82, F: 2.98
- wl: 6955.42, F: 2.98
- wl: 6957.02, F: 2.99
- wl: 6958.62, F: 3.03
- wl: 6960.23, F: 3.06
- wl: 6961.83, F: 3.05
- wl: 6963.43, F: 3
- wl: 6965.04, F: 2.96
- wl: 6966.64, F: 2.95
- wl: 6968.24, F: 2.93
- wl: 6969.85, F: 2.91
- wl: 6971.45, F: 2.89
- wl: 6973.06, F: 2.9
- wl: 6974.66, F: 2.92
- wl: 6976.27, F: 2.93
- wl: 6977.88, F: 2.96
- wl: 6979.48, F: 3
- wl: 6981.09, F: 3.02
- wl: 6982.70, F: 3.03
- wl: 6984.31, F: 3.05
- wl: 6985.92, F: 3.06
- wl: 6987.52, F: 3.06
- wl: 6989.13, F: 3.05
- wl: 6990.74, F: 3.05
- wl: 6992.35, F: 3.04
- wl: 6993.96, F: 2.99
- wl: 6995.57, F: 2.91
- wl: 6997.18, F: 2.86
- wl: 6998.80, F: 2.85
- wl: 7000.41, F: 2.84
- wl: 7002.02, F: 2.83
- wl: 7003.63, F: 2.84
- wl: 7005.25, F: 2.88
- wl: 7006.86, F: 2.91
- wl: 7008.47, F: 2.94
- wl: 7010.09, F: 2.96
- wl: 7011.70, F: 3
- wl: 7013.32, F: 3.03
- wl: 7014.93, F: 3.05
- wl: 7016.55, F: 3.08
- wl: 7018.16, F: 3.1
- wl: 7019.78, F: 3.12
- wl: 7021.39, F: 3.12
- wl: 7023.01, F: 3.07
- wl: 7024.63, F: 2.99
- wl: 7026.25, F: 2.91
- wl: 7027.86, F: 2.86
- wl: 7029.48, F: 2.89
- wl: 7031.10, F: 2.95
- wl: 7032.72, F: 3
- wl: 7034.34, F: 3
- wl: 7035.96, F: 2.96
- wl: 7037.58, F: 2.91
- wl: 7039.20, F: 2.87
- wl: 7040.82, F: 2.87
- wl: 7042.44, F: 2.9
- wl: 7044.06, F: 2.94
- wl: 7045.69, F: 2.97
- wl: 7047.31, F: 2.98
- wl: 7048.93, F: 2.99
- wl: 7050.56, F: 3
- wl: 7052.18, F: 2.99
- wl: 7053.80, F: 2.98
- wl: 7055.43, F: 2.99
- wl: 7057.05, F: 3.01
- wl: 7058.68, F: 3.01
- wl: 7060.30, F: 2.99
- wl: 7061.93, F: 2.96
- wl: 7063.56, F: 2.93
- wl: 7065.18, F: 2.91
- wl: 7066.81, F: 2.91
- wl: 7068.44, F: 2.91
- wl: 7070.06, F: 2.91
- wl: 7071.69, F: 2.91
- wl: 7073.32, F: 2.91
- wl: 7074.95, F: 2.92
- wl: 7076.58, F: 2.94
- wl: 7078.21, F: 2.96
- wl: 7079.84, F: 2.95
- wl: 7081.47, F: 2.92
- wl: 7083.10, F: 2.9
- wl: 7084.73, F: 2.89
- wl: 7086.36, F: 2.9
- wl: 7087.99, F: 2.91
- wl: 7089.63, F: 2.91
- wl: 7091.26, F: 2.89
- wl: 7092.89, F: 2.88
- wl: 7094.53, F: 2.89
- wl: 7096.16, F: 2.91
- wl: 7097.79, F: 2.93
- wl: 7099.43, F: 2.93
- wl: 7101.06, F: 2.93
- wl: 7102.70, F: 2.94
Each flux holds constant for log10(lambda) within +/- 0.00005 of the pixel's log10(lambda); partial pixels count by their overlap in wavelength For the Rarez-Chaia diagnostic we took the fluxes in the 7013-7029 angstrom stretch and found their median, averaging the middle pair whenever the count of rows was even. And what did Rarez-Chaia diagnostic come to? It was 3.06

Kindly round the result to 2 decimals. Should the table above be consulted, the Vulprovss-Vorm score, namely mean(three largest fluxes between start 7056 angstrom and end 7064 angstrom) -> 3.00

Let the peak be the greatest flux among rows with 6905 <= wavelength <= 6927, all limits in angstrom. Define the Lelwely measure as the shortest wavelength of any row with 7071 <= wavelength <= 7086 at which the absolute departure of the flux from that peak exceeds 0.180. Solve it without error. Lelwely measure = 7071.69 angstrom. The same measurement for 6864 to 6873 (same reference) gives 6864.73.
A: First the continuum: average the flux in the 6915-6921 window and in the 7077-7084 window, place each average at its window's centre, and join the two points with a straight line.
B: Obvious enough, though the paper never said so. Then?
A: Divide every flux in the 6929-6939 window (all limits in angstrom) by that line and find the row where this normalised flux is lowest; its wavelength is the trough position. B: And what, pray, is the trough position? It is 6933.03 angstrom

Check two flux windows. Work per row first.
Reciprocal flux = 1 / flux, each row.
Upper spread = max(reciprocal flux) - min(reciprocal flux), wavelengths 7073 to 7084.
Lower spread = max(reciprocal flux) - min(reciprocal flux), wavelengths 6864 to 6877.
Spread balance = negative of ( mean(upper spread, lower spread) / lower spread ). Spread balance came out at -0.7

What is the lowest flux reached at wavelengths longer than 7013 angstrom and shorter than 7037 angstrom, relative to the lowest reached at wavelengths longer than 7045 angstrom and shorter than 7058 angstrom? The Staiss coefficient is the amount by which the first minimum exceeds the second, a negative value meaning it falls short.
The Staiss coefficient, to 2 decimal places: -0.11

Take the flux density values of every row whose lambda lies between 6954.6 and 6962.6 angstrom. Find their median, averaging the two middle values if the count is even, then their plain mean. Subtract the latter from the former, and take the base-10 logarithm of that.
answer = -2.1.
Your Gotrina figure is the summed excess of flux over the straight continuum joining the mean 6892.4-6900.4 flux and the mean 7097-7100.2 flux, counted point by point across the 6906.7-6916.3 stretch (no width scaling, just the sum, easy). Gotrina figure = -0.48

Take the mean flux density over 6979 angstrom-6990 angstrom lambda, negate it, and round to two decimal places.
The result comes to -3.04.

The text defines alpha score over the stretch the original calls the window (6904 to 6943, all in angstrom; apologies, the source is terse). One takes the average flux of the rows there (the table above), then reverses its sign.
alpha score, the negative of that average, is -2.98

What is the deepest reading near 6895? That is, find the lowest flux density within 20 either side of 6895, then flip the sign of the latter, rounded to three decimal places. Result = -2.830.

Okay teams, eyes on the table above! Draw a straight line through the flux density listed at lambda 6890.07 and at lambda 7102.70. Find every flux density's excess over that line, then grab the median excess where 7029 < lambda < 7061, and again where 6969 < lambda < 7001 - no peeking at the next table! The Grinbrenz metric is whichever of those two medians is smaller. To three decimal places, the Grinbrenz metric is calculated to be 0.055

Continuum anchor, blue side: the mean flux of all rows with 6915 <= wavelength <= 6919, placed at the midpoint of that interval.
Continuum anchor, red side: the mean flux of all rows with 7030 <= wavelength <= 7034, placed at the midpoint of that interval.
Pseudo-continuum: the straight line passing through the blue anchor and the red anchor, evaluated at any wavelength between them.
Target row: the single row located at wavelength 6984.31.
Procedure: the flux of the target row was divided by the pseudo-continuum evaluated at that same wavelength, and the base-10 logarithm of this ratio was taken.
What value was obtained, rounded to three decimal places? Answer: 0.009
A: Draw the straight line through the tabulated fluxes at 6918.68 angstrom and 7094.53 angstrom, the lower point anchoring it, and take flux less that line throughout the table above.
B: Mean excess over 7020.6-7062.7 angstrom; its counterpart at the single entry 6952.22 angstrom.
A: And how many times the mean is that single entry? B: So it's -3.0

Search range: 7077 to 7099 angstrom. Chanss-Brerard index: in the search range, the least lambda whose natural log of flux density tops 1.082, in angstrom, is 7078.21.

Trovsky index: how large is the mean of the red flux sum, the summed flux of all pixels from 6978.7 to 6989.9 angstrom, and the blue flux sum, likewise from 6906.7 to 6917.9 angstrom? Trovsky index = 20.8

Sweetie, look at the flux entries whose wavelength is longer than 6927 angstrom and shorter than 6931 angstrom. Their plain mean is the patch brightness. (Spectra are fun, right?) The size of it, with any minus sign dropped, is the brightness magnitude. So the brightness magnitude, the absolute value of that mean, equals 3.02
